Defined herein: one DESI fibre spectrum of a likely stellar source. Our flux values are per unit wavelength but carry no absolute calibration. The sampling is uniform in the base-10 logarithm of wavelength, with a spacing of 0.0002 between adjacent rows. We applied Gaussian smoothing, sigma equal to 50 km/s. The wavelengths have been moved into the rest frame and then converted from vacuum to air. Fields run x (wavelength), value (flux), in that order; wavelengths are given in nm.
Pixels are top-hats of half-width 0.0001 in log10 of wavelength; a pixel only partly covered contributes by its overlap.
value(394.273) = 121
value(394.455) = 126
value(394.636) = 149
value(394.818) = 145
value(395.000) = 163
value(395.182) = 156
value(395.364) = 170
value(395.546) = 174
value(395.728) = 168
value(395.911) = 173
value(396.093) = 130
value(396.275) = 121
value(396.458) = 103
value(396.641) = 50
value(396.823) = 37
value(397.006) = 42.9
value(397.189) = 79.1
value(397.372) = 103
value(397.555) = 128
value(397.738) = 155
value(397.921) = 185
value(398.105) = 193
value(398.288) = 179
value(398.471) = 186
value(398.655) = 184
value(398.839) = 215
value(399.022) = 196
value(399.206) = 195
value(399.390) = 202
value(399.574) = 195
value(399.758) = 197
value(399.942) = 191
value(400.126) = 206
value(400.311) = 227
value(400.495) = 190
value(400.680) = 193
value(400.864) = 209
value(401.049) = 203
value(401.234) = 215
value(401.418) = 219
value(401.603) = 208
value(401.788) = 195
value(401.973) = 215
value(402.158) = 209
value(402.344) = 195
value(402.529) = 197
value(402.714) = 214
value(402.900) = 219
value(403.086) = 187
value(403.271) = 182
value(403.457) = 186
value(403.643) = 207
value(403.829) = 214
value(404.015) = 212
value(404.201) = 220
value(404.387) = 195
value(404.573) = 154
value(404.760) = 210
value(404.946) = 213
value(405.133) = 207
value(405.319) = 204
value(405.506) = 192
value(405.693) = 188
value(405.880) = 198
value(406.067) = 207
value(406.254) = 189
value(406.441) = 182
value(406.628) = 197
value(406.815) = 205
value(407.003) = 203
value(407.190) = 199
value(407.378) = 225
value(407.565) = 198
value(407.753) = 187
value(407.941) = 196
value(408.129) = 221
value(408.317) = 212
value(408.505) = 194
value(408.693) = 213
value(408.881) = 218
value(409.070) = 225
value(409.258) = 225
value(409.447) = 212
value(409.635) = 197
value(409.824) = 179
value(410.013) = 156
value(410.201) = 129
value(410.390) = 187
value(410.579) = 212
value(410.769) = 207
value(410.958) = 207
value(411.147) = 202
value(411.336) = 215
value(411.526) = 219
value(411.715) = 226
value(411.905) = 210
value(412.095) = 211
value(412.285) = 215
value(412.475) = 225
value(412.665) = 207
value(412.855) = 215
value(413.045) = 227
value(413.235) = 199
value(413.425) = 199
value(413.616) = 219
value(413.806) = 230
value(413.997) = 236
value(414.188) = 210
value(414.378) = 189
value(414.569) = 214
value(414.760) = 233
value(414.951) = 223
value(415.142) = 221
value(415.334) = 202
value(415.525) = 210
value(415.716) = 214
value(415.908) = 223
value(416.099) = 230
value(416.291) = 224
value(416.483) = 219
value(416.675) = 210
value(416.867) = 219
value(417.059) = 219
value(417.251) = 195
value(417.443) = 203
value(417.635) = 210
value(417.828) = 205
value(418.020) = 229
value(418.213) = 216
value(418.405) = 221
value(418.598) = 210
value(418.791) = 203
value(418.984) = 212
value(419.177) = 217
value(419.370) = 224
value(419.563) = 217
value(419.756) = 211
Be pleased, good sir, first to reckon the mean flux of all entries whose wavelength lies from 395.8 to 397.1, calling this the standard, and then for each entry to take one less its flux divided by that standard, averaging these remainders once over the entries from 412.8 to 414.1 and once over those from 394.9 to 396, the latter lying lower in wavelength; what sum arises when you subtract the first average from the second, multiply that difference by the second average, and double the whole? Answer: -0.8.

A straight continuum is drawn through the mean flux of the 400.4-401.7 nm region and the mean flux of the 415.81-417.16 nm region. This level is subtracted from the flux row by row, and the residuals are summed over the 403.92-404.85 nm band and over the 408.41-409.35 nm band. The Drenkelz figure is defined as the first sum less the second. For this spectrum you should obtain -62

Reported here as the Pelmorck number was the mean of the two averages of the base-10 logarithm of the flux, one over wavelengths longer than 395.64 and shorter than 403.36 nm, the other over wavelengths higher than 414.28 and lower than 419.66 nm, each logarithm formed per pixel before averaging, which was 2.27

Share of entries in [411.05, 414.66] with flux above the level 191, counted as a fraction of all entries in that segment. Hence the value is 0.95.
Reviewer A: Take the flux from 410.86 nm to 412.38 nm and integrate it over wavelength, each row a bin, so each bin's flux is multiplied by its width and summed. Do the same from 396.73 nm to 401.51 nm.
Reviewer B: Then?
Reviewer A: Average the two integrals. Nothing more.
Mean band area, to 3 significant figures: 578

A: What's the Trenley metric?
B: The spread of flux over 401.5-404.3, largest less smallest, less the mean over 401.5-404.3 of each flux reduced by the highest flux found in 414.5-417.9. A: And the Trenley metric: 67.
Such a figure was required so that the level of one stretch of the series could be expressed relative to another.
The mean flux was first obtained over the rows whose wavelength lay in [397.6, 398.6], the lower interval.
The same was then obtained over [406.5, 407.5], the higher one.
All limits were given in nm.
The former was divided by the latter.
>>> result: 0.87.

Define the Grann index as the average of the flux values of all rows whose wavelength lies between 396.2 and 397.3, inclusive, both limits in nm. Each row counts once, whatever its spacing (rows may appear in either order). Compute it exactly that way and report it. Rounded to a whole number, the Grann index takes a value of 72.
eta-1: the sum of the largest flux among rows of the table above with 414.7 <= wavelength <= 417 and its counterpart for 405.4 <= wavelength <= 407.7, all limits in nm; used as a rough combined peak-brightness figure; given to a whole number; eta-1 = 458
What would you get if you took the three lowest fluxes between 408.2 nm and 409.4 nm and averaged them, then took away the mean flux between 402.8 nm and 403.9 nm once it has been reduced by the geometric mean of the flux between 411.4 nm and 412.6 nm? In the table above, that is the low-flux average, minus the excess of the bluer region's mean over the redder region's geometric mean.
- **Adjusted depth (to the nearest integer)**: 225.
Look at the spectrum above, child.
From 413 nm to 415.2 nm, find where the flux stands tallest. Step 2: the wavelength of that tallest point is 413.997 nm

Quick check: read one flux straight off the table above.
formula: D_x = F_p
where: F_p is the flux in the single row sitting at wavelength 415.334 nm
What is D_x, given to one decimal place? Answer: 202.0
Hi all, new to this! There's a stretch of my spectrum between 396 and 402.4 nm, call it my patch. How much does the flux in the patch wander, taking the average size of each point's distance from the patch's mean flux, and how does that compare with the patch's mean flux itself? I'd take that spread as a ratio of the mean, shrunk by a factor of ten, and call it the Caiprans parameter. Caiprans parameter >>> 0.0252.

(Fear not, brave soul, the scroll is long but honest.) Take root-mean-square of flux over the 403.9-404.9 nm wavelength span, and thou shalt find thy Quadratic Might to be 200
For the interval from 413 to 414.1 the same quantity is 219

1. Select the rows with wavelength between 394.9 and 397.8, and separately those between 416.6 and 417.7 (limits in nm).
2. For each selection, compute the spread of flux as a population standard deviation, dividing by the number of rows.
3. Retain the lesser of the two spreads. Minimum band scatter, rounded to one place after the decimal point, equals 8.5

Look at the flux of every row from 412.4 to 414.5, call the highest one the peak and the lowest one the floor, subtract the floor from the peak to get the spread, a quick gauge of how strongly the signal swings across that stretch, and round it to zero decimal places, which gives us 47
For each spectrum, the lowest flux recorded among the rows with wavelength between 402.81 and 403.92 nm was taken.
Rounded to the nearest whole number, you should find 182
